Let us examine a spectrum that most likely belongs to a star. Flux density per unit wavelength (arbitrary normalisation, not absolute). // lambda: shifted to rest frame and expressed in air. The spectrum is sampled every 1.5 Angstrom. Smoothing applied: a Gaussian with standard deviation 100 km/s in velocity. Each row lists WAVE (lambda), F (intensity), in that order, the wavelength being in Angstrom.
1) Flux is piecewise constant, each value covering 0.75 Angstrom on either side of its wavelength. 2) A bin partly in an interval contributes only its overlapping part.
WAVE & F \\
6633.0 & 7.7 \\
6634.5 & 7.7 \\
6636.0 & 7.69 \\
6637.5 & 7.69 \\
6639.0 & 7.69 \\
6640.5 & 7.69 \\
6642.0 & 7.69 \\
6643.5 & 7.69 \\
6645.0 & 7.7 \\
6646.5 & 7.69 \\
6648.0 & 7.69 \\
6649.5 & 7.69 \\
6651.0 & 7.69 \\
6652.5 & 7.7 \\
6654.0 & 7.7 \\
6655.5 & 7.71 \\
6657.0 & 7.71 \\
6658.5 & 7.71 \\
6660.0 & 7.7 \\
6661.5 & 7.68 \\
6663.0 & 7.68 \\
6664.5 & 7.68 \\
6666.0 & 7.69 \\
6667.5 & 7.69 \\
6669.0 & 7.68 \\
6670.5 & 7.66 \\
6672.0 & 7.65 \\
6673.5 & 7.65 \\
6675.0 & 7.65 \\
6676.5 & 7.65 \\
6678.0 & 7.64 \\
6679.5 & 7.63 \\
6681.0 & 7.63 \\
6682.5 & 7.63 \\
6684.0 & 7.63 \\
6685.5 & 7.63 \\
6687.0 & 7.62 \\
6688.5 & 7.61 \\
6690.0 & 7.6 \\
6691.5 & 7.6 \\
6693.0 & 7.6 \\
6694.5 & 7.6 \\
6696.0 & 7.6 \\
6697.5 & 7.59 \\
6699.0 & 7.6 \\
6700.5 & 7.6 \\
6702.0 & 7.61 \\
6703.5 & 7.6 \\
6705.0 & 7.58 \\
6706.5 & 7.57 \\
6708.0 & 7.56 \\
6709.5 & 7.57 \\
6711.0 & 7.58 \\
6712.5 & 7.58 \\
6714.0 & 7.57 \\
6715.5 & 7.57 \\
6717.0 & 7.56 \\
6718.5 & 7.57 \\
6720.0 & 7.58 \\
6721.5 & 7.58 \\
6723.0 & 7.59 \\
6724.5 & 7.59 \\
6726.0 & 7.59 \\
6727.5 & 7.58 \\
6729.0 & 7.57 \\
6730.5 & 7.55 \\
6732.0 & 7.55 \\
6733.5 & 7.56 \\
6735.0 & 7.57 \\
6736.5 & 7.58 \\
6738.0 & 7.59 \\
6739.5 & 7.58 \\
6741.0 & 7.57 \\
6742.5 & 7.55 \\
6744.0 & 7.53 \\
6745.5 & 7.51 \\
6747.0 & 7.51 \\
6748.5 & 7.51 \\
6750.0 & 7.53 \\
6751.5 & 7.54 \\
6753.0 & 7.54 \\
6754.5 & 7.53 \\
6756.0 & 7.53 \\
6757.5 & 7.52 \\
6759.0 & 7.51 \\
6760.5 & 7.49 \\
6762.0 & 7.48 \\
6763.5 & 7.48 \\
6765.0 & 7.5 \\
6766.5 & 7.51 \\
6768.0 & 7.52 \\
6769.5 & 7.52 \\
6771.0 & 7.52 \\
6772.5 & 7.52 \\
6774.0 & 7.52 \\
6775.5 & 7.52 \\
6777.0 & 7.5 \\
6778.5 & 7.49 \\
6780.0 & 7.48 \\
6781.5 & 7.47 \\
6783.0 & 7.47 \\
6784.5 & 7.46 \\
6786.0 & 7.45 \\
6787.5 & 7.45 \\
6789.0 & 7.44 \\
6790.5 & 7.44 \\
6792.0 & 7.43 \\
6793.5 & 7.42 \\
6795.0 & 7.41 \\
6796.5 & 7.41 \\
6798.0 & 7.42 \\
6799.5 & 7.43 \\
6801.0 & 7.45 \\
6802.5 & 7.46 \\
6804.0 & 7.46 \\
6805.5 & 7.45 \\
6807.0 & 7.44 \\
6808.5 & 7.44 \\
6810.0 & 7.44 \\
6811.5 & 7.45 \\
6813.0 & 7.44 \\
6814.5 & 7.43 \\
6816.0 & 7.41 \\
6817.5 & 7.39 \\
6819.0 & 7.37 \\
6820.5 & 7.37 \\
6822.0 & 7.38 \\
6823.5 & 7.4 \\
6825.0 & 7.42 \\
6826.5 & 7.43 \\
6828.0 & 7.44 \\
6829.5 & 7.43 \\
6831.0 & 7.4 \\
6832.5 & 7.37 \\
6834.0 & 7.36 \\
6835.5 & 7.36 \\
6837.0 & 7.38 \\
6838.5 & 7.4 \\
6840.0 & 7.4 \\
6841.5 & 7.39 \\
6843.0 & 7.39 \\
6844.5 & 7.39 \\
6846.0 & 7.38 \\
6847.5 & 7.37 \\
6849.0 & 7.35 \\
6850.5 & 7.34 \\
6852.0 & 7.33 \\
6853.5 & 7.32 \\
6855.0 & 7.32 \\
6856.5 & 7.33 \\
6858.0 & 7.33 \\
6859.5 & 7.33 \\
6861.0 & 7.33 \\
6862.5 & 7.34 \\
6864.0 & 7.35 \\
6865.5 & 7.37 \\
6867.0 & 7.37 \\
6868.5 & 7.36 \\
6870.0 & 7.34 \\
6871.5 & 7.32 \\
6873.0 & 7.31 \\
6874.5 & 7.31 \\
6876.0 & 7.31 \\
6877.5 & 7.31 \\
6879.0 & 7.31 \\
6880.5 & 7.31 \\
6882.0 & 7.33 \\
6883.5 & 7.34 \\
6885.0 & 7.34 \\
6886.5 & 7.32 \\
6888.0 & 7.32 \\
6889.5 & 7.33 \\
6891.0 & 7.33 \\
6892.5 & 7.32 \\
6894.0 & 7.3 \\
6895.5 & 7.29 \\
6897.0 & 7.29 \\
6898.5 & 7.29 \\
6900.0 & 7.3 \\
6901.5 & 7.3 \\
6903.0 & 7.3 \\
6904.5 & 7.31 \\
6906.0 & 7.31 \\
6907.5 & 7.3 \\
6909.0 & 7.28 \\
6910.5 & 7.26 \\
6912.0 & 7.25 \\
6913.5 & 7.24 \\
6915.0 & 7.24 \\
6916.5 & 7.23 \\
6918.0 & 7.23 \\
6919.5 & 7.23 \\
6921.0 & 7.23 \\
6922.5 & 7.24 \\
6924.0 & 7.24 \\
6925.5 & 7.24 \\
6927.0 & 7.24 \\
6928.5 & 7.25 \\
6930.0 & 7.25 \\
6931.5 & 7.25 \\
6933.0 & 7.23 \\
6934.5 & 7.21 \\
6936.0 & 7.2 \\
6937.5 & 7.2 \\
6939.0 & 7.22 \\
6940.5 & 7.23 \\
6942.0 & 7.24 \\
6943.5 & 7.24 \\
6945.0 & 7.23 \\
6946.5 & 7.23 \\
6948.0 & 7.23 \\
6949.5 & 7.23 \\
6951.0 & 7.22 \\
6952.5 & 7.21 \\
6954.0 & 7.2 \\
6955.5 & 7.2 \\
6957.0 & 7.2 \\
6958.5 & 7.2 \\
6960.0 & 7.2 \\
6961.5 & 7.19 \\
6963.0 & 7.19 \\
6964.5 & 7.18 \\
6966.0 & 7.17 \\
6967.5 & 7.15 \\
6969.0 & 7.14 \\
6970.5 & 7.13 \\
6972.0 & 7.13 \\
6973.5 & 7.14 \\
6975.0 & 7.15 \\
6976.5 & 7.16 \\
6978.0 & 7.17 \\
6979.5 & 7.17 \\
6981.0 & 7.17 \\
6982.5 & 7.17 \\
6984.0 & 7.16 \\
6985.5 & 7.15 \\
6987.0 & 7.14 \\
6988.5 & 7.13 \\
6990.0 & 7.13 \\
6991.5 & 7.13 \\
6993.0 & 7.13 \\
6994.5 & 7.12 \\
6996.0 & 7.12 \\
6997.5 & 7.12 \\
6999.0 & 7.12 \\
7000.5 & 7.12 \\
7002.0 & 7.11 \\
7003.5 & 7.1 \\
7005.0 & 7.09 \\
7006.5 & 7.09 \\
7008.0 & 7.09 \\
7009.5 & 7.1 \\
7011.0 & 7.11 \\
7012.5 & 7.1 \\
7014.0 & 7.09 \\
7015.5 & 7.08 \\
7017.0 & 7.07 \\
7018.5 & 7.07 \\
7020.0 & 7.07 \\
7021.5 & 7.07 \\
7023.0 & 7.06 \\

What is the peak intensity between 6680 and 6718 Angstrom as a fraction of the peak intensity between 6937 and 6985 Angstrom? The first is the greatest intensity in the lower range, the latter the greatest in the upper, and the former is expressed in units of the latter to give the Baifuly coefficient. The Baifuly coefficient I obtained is 1.05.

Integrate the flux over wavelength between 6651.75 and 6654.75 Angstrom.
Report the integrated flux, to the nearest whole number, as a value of 23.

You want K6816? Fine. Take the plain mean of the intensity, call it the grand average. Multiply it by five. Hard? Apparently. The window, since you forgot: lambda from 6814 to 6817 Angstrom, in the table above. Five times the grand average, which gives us 37.1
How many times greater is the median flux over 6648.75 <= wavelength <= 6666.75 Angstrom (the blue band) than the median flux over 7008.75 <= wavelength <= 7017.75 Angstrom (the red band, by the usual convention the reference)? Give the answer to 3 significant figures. 1.08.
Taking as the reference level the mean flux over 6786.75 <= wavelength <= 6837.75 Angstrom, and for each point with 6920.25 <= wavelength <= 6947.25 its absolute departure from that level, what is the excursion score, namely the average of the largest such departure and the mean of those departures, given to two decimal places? 0.20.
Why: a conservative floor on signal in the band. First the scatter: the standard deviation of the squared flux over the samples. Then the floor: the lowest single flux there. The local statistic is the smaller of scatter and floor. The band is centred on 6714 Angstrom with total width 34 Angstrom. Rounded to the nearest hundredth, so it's 0.22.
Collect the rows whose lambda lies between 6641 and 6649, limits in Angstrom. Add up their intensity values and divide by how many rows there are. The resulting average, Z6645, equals 7.7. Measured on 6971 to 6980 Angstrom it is 7.2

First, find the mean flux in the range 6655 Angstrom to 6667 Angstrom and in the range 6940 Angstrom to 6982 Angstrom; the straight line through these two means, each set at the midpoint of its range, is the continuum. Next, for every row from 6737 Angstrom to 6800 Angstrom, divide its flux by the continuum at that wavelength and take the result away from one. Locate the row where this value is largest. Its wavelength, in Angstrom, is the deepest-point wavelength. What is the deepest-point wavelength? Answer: 6795.0 Angstrom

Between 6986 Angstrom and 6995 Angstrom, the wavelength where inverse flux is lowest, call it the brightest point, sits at 6987.0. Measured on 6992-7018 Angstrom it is 6993.0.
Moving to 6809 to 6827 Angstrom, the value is 6811.5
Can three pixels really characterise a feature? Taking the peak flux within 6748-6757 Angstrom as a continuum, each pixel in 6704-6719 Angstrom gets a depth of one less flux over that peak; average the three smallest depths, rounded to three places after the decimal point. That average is -0.005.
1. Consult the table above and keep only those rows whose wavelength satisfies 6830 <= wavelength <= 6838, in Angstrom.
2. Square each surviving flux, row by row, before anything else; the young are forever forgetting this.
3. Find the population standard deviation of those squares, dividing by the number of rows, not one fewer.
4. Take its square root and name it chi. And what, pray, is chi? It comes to 0.47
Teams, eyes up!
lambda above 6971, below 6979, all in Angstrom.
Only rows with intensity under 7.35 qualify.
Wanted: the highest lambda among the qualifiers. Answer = 6978.0 Angstrom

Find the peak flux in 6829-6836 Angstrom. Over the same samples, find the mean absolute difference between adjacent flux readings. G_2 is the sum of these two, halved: 3.72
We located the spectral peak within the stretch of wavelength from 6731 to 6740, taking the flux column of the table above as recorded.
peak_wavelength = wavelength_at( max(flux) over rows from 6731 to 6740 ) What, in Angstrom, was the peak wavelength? 6738.0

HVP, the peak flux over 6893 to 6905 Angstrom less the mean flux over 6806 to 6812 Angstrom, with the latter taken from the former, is -0.1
